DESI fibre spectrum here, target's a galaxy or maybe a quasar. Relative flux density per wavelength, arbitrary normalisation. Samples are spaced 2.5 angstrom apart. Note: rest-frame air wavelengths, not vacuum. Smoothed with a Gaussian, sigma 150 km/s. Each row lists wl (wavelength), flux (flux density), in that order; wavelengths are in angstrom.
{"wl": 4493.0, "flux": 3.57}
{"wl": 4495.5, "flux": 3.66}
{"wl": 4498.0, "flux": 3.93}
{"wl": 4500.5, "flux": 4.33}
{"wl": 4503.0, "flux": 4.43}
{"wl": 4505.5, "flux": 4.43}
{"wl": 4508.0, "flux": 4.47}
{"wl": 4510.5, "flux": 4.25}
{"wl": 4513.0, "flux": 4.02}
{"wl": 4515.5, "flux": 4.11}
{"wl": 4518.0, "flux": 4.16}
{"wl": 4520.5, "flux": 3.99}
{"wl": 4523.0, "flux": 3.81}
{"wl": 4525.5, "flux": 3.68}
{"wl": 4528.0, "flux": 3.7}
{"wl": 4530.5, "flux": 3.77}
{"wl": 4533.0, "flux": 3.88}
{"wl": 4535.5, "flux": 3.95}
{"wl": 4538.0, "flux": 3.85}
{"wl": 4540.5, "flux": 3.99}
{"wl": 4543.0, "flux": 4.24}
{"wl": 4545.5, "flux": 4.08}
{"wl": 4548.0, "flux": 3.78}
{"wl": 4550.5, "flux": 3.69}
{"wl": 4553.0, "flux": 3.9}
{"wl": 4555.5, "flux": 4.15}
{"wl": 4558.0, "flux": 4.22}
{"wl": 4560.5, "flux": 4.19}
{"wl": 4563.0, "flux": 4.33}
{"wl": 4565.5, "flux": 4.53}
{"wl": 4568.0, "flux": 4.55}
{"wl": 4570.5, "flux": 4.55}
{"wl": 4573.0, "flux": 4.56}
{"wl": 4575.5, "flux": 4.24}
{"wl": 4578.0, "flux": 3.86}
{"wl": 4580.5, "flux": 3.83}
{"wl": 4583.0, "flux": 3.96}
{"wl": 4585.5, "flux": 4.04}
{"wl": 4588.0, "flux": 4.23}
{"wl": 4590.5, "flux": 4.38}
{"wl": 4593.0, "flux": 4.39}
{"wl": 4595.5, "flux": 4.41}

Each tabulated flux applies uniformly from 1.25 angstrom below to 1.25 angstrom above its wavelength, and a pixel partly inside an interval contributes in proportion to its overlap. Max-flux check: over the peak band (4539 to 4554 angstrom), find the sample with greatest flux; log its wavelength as 4543.0 angstrom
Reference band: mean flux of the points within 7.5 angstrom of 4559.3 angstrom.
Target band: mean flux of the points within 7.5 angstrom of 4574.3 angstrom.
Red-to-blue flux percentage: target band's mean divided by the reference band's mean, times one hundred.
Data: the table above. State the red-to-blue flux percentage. 101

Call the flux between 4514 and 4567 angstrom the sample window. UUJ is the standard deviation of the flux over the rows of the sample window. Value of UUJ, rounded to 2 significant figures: 0.23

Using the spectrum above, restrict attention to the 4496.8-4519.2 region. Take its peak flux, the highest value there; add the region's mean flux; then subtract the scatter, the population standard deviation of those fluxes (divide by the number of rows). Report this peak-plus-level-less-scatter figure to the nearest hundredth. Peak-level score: 8.52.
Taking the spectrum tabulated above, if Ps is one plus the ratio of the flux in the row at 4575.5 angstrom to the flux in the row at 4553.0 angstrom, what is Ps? 2.09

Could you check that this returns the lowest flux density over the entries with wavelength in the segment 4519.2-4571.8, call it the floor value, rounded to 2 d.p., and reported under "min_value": 3.68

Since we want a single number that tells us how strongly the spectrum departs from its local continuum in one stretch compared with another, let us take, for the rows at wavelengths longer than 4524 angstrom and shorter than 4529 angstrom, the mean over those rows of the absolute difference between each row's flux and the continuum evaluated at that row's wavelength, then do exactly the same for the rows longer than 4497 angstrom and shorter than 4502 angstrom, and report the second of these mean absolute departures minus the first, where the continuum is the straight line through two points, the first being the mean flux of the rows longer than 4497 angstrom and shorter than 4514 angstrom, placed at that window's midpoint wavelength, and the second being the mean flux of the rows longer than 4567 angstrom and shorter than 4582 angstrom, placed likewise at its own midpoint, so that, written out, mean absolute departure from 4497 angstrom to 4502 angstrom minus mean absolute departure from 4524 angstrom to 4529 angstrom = -0.38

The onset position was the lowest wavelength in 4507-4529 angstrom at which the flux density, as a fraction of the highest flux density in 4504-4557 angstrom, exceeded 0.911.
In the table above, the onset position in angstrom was 4508.0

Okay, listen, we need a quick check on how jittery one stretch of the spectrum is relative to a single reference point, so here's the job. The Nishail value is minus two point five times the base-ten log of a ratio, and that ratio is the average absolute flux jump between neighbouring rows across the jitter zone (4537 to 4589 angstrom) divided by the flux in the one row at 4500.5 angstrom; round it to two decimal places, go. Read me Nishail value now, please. 3.65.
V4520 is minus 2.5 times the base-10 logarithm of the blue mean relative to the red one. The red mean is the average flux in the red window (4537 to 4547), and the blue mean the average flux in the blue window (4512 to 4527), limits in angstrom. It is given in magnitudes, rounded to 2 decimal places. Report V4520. 0.02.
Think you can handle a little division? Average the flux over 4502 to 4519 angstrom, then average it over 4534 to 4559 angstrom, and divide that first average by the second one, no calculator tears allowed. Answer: 1.07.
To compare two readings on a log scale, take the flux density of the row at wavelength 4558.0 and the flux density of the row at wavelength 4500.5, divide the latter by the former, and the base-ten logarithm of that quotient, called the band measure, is 0.01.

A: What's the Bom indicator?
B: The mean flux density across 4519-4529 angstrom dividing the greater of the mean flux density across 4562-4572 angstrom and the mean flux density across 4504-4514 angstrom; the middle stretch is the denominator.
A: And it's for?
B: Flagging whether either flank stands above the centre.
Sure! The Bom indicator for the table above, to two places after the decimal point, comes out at 1.18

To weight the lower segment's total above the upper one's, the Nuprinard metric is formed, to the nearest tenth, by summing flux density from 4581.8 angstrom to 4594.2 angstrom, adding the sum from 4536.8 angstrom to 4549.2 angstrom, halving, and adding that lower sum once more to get 40.4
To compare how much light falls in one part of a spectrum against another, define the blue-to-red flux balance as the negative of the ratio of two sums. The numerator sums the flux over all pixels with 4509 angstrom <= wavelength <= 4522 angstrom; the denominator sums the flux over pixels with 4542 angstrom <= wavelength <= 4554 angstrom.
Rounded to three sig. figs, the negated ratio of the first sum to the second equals -1.04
